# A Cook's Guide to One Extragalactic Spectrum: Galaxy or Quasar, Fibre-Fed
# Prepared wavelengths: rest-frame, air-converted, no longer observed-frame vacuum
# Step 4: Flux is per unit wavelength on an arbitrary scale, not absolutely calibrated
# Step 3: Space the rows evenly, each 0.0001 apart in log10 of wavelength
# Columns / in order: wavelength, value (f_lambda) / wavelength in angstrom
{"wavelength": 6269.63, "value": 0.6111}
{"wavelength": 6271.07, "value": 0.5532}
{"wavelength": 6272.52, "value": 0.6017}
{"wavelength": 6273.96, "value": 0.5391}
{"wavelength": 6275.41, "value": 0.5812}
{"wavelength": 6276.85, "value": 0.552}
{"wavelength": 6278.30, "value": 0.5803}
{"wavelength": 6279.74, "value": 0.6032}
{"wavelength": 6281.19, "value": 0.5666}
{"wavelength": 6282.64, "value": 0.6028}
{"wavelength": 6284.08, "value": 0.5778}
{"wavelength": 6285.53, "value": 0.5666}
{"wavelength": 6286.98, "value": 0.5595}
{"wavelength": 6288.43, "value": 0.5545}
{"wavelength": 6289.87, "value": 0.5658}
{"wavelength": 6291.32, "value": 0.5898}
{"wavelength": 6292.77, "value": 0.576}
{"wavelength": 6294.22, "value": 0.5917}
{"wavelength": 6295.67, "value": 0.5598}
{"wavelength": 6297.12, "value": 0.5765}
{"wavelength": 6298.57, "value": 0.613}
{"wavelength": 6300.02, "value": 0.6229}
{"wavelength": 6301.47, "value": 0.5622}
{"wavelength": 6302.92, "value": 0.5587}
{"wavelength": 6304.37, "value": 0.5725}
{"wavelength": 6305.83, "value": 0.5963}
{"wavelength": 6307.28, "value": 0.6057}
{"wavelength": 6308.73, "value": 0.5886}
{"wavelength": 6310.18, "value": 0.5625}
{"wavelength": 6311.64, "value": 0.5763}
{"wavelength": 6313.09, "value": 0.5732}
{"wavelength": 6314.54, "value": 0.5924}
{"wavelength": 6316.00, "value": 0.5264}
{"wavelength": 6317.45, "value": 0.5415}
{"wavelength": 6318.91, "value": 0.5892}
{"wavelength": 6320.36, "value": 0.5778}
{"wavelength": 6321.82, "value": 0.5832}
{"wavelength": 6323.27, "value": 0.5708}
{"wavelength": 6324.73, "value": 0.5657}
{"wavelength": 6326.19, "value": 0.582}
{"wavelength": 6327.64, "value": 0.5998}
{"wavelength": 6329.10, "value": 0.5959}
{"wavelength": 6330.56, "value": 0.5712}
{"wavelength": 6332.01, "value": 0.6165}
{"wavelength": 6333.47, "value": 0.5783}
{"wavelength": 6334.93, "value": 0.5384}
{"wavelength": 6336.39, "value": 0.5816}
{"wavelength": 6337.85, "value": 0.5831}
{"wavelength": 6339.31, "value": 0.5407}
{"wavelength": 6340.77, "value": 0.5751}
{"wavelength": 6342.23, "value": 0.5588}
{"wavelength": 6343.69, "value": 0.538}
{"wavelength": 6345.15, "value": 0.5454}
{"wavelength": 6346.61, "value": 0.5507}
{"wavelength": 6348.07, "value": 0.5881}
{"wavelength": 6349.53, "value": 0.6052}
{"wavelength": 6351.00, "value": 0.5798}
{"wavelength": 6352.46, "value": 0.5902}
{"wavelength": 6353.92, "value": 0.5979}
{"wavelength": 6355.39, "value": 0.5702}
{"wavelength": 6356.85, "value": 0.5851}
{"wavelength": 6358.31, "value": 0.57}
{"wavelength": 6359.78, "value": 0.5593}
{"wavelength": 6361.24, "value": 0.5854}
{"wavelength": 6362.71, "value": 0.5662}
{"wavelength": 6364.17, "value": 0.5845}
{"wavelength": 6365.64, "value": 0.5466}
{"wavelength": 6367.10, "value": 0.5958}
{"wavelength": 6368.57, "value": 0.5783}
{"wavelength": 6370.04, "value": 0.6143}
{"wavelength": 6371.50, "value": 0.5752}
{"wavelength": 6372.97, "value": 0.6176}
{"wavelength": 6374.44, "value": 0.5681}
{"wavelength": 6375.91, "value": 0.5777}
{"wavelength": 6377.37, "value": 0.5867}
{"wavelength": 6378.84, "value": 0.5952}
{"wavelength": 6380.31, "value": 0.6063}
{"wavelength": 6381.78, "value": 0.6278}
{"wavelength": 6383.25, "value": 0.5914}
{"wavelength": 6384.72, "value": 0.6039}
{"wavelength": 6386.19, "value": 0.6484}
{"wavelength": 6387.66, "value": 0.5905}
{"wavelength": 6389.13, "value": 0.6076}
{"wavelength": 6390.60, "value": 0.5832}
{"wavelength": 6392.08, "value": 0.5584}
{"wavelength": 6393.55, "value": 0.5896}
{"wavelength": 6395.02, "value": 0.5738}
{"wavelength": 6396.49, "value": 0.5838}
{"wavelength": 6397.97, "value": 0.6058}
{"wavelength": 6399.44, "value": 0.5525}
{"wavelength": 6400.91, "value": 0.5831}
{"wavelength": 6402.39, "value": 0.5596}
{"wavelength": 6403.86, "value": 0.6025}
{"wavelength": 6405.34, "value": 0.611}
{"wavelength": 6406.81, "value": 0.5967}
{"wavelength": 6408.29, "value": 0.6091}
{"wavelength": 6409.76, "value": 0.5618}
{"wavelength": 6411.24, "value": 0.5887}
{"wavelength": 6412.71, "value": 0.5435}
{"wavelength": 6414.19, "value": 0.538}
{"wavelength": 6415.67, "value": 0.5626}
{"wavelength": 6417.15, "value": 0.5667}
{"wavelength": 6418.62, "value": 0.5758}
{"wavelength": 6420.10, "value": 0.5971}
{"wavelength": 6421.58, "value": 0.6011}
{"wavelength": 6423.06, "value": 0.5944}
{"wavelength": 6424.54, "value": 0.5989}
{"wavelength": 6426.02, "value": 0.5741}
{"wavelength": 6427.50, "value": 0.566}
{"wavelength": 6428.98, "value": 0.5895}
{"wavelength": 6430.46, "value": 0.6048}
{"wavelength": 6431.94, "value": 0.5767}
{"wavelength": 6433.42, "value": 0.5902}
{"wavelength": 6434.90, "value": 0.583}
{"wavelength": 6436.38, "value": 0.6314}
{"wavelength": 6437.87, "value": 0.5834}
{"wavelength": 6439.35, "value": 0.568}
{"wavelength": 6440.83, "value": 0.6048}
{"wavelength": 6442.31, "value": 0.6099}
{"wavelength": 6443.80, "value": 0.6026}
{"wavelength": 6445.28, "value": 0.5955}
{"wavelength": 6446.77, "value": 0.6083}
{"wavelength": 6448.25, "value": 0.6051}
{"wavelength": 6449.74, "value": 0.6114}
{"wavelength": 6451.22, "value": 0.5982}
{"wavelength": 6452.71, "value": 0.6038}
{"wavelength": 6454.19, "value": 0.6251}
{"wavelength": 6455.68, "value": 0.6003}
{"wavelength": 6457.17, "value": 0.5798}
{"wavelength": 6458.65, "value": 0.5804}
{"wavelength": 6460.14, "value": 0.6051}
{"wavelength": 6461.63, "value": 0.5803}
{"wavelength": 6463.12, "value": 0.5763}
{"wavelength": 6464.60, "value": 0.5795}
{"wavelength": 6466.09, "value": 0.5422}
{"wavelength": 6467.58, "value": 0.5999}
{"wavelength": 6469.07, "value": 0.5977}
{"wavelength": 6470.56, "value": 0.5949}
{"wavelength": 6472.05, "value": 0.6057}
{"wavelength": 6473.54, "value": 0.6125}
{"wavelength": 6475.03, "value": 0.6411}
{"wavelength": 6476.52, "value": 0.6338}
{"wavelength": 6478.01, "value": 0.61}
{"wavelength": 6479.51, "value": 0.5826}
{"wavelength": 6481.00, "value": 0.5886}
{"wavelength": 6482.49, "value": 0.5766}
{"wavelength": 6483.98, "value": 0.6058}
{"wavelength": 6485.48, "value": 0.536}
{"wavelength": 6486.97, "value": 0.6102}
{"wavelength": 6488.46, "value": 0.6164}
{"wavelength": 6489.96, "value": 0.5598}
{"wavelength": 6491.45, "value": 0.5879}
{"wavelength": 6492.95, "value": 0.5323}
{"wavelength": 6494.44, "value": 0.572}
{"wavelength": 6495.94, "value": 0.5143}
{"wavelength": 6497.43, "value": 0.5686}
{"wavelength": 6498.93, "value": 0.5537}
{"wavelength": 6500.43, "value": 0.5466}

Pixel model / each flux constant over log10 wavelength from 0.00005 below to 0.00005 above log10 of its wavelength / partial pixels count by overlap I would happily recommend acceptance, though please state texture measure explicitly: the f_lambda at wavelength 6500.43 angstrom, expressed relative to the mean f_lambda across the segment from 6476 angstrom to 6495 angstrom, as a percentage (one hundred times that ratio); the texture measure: 93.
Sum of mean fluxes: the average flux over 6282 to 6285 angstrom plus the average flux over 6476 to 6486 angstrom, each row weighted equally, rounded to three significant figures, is 1.18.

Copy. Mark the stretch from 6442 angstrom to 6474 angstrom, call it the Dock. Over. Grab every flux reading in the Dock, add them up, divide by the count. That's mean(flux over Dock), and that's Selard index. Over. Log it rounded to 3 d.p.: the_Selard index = 0.596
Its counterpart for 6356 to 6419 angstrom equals 0.584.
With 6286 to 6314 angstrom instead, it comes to 0.579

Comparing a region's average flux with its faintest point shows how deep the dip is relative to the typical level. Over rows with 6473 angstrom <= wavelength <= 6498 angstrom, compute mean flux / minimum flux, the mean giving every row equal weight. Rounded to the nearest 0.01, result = 1.14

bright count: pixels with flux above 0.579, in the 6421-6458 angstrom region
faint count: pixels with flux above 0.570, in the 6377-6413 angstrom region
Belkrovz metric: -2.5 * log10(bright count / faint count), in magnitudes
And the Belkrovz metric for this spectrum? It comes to -0.1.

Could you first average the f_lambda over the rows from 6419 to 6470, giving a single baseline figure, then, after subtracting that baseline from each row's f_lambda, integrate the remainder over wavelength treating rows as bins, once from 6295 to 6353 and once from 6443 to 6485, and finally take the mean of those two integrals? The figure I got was -0.40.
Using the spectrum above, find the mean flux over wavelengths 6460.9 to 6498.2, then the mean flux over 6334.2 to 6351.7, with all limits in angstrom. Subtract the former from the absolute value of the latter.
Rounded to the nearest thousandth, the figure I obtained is -0.020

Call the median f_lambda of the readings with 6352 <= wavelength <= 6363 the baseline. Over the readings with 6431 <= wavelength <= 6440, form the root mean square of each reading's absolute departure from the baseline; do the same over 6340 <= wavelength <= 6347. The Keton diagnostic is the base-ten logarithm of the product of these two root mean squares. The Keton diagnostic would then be -3.20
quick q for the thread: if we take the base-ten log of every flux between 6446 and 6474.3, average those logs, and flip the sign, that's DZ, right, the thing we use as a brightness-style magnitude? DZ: 0.226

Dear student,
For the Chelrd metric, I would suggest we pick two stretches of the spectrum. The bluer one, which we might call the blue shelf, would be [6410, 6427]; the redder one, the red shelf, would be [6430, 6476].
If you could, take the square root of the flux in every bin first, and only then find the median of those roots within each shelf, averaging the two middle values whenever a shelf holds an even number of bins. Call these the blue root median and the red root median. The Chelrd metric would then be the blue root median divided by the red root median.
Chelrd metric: 0.98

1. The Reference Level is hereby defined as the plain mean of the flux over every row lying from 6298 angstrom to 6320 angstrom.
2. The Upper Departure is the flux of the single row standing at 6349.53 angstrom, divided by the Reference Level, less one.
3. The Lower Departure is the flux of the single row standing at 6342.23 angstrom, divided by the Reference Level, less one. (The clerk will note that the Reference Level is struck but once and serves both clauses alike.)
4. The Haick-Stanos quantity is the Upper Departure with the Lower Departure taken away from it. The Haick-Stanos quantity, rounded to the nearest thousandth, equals 0.080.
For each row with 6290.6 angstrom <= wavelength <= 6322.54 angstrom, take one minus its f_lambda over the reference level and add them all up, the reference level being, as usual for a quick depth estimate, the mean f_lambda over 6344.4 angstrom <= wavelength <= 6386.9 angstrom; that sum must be 0.3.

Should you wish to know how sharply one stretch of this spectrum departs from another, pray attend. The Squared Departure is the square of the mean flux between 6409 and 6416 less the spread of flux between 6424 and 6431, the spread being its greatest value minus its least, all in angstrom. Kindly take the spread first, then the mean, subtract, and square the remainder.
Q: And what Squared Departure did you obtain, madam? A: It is 0.271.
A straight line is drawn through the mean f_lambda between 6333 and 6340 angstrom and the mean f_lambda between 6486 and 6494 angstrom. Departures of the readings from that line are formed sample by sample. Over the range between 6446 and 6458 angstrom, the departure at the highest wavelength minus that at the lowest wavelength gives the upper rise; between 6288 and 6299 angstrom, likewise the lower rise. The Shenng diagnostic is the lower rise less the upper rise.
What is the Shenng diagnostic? 0.087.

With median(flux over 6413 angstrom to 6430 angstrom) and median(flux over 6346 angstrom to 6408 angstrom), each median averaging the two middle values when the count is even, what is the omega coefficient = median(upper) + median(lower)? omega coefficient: 1.16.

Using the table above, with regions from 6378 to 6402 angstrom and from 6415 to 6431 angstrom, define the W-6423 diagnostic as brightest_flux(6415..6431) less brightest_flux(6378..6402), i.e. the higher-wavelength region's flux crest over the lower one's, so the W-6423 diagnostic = -0.044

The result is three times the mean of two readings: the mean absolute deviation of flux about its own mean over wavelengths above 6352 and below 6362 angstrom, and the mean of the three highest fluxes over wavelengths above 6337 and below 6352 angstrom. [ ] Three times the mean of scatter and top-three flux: 0.905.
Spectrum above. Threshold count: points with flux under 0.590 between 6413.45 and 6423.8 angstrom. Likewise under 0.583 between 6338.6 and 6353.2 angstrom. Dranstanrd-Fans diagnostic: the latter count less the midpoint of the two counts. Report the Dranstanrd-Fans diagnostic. 1.5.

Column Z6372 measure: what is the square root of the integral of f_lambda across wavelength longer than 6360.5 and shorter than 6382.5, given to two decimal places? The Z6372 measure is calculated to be 3.60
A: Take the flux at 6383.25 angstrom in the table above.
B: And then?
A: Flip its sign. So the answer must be -0.591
